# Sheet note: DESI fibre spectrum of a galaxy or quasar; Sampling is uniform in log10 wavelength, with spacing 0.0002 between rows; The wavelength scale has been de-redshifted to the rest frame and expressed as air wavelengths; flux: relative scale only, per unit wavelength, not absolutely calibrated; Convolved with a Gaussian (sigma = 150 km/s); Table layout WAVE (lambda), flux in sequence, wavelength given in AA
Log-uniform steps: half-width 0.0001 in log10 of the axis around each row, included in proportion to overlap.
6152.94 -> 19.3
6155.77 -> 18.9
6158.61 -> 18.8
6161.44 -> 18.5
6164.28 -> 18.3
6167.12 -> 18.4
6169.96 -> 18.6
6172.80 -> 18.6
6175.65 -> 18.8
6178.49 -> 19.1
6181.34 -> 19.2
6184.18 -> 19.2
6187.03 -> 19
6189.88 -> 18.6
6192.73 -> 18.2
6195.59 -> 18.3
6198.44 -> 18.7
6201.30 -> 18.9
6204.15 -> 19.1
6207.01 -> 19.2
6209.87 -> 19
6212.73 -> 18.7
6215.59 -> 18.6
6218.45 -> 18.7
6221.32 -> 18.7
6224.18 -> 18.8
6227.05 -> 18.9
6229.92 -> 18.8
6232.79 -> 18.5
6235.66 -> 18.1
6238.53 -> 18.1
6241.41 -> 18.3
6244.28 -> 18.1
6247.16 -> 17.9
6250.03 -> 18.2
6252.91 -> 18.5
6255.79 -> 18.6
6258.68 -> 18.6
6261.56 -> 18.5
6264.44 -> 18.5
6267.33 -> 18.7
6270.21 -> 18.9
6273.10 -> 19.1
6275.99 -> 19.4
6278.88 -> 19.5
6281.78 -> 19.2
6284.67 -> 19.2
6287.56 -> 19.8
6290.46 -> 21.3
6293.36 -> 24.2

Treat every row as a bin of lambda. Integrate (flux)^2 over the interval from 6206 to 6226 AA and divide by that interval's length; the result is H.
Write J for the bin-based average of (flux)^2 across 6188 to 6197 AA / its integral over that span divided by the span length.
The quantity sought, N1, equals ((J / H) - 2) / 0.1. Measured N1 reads -10.4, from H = 354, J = 338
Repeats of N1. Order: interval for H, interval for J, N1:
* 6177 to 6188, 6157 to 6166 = -10.6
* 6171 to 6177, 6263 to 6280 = -9.6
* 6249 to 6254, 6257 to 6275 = -9.6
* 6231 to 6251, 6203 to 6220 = -9.2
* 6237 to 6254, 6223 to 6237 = -9.5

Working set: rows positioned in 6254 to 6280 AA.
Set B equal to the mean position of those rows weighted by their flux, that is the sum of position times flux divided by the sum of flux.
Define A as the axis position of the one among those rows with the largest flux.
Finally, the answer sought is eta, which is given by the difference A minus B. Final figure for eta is 11.4 AA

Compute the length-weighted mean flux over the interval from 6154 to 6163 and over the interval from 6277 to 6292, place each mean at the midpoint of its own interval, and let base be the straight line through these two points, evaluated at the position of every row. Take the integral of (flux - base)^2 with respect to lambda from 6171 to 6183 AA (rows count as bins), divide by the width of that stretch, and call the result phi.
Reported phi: 0.05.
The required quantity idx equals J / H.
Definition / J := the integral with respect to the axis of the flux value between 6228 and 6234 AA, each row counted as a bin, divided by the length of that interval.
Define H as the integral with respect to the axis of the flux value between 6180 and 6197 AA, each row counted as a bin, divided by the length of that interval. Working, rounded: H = 18.7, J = 18.7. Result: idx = 1.00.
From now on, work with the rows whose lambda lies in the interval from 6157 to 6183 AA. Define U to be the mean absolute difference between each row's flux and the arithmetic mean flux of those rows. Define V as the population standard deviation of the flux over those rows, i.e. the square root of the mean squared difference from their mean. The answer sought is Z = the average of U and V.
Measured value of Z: 0.27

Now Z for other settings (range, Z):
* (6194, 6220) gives 0.24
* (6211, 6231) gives 0.08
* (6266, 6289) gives 0.29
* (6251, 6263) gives 0.05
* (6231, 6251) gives 0.16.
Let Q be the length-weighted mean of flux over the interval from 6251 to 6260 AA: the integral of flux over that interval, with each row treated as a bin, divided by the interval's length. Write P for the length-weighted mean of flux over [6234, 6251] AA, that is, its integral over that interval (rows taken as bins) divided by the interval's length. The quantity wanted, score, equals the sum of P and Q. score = 36.7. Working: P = 18.13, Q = 18.5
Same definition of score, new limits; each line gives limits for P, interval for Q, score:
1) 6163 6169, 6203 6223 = 37.2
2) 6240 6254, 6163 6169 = 36.6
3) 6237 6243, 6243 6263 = 36.5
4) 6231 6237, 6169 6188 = 37.3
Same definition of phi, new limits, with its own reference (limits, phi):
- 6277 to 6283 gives 0.19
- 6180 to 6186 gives 0.05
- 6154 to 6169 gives 0.11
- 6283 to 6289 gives 0.19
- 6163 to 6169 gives 0.21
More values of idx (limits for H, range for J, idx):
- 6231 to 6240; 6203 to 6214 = 1.04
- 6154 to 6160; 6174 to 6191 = 1.01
